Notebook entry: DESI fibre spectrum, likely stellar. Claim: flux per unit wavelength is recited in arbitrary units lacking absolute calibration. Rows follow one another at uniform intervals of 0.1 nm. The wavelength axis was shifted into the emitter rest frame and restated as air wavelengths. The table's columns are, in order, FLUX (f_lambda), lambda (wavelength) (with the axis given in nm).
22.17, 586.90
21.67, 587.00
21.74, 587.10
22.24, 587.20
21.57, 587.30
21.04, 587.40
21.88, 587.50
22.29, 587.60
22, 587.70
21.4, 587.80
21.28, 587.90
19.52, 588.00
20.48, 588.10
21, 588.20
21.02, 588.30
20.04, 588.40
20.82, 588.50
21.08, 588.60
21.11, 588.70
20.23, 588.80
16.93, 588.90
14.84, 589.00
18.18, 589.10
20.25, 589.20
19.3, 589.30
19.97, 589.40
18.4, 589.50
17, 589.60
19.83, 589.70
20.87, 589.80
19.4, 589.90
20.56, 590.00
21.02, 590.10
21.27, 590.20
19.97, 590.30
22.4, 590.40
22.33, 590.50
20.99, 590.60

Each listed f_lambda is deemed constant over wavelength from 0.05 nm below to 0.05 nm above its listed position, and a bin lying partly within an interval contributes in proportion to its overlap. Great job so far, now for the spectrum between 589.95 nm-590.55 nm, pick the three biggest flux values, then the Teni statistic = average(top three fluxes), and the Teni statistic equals 22.0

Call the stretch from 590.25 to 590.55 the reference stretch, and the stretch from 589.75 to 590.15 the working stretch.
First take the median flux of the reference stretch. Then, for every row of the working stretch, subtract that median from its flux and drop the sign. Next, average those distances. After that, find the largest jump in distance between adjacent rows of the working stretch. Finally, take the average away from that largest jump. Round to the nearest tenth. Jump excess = -0.4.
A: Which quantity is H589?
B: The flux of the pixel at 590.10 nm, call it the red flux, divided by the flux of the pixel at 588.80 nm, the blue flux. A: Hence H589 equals 1.04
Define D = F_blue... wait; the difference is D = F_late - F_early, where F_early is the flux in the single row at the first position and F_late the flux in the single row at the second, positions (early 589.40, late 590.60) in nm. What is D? 1.0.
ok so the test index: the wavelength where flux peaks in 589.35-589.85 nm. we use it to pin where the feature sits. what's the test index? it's 589.80 nm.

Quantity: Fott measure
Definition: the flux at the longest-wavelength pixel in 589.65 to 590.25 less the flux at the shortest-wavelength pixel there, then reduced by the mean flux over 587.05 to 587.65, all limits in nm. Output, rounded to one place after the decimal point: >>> -20.4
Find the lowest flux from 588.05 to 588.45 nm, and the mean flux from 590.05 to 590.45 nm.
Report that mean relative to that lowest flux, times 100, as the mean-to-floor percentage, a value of 106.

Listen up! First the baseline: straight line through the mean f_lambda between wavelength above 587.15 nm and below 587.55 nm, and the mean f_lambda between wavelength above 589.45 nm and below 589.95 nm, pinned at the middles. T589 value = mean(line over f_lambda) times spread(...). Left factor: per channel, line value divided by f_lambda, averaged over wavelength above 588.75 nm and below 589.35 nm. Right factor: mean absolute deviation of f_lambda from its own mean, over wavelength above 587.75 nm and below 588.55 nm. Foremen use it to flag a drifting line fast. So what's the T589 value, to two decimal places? 0.56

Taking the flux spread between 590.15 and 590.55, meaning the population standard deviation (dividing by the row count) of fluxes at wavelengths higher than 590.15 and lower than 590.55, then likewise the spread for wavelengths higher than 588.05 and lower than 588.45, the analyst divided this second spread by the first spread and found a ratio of 0.4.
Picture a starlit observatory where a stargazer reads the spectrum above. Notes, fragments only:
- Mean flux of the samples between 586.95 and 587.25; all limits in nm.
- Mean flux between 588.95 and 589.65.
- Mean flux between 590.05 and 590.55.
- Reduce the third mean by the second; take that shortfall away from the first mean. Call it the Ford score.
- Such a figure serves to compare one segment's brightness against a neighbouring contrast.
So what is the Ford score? 18.8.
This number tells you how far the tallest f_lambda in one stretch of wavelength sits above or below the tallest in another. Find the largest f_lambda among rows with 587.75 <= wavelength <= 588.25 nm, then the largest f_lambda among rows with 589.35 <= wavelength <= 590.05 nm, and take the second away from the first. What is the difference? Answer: 0.53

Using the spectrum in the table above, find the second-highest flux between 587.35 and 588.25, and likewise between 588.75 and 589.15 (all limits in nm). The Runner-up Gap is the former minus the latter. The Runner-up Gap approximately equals 3.8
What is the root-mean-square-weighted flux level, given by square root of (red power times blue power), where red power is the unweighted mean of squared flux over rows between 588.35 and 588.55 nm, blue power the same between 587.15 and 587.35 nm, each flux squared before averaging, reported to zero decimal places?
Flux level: 448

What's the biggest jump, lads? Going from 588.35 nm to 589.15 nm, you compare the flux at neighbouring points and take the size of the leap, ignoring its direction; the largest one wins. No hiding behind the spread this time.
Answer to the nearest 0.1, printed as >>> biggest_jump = 3.3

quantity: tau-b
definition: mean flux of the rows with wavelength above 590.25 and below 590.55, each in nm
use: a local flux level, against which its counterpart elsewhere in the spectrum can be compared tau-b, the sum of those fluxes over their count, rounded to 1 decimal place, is 21.6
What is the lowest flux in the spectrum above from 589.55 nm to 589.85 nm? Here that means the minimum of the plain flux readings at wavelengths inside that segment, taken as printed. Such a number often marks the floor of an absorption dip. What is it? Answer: 17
